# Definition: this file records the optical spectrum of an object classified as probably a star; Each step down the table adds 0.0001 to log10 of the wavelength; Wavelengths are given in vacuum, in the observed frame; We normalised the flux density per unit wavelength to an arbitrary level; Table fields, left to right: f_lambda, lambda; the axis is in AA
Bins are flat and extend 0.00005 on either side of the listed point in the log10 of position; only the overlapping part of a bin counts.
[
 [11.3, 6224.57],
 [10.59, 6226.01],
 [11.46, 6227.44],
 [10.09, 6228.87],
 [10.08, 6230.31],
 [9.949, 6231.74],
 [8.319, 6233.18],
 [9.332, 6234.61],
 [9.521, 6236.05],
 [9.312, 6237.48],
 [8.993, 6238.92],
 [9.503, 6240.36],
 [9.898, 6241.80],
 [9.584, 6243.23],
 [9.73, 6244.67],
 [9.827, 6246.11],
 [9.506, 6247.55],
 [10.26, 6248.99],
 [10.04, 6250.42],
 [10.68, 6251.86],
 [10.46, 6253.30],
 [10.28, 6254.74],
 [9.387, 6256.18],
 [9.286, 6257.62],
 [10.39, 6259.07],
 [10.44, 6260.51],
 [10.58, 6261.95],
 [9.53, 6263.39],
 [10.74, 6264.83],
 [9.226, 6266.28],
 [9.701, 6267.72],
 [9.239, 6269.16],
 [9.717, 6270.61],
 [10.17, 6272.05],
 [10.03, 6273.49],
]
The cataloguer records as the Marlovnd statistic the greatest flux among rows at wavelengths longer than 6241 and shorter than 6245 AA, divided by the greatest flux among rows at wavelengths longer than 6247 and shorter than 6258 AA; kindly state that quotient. 0.93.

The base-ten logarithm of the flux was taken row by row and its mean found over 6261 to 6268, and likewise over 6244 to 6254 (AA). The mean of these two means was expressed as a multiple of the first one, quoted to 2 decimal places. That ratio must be 1.00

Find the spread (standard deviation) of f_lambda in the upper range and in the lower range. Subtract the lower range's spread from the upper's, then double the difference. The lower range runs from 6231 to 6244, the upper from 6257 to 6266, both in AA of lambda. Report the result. 0.2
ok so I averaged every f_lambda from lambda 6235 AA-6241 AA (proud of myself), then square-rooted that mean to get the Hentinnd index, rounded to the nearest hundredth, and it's 3.05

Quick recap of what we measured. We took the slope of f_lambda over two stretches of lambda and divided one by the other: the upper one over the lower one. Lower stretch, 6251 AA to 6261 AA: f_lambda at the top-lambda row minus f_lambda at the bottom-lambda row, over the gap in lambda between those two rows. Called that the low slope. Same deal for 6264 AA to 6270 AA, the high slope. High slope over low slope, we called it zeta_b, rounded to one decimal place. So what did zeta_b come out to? 12.5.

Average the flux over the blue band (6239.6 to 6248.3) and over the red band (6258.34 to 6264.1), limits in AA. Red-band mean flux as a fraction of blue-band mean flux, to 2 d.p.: 1.06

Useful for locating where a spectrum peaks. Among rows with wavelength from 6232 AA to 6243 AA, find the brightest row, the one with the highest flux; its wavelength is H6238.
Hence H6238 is 6241.80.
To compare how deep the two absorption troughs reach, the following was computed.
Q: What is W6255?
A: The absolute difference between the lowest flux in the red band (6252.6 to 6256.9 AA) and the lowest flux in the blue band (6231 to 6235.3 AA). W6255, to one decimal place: 1.1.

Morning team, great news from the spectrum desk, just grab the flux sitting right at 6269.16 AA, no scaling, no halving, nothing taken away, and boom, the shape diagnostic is 9.239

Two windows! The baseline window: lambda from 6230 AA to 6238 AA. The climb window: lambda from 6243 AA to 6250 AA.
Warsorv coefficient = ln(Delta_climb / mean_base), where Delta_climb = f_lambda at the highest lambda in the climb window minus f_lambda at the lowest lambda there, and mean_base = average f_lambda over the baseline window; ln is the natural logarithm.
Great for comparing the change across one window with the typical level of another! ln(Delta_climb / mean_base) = -2.63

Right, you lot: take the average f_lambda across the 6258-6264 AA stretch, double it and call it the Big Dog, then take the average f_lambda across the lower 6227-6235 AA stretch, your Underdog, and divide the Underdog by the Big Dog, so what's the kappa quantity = 0.48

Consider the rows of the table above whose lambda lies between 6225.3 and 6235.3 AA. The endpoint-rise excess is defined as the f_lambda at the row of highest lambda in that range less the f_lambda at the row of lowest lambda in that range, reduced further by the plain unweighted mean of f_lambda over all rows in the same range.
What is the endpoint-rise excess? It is -11.2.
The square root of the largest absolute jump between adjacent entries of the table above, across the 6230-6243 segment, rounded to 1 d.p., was 1.3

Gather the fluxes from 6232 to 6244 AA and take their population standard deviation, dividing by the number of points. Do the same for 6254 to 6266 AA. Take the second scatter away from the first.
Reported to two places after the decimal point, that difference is -0.10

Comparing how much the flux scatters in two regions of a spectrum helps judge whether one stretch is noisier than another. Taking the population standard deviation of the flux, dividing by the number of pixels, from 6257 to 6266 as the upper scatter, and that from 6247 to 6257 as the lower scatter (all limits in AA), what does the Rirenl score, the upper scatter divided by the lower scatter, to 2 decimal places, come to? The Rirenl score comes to 1.23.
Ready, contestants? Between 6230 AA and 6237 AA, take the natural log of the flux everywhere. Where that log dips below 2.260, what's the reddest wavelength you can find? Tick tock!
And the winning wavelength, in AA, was 6236.05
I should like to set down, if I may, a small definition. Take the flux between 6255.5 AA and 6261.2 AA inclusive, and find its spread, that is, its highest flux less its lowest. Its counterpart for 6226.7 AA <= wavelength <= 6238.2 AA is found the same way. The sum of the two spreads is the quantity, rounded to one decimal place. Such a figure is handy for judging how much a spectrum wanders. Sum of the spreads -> 4.3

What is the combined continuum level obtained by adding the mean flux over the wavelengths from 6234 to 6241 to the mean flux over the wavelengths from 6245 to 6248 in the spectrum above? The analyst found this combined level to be 19.0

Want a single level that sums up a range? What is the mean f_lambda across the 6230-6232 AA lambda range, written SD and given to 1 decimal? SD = 10.0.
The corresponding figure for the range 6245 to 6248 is 9.7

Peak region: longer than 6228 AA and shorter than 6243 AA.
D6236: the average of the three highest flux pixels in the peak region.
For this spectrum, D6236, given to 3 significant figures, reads 10.0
